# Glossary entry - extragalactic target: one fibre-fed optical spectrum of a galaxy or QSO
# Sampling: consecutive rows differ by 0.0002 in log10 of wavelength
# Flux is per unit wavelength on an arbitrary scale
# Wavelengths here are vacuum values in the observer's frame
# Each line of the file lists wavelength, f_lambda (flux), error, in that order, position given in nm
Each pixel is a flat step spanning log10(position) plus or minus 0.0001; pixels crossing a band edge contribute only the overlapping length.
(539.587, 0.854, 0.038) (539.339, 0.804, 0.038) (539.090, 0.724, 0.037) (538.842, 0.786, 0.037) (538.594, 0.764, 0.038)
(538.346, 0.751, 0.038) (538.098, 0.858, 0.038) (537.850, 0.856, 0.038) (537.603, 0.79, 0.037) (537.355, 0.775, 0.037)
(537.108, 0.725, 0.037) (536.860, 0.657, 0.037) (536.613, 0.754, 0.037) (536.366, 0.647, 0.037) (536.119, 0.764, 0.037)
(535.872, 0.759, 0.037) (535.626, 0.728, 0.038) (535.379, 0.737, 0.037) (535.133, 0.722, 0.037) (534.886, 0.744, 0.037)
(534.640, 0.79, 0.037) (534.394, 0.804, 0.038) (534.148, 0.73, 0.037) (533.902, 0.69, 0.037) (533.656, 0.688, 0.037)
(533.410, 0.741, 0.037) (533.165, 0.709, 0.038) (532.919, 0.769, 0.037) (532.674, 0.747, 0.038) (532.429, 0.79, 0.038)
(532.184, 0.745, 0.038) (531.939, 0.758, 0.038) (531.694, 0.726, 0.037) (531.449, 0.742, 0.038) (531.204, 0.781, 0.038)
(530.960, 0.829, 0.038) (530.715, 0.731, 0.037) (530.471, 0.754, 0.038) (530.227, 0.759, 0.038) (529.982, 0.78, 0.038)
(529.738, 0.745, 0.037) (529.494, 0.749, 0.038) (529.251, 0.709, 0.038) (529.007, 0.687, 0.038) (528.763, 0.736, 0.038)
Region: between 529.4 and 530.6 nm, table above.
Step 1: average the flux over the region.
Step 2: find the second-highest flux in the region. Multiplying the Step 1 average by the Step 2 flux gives 0.575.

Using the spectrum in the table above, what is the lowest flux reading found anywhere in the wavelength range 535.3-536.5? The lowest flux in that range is 0.647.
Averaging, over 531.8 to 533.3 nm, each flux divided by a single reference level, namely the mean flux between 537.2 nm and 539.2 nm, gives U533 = 0.956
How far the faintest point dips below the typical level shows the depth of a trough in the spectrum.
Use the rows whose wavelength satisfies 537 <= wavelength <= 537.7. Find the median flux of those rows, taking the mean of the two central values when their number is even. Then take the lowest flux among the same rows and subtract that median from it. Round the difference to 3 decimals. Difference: -0.050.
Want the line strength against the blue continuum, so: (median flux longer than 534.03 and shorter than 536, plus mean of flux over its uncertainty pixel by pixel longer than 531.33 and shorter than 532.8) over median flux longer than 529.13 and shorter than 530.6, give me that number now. 27.4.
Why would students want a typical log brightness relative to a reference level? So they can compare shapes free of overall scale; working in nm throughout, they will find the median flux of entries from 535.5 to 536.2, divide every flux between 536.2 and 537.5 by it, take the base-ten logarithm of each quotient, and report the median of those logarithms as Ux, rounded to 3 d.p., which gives -0.020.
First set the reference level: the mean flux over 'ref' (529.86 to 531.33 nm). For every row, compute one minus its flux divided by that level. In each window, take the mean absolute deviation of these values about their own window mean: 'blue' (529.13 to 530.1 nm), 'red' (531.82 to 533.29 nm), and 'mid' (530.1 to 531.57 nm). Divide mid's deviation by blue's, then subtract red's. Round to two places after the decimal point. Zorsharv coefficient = 1.36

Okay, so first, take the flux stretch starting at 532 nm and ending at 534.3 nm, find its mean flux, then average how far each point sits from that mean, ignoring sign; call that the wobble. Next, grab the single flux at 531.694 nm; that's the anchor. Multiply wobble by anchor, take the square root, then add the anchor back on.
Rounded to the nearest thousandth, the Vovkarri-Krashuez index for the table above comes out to 0.865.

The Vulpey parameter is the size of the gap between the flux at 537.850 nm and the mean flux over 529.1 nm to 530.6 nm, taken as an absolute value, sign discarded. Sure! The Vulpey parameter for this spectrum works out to 0.11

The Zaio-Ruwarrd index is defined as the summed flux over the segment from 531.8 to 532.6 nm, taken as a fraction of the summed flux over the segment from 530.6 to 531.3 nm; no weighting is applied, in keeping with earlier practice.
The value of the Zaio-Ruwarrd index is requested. 0.98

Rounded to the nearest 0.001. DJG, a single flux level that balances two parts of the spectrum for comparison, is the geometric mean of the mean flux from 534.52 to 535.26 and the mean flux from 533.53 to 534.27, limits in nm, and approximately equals 0.727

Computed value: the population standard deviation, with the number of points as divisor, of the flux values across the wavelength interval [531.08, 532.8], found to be 0.021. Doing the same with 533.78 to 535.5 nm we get 0.037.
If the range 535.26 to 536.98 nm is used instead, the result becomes 0.045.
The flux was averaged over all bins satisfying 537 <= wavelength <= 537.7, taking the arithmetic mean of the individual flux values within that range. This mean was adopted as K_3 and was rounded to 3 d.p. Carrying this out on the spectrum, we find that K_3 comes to 0.763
